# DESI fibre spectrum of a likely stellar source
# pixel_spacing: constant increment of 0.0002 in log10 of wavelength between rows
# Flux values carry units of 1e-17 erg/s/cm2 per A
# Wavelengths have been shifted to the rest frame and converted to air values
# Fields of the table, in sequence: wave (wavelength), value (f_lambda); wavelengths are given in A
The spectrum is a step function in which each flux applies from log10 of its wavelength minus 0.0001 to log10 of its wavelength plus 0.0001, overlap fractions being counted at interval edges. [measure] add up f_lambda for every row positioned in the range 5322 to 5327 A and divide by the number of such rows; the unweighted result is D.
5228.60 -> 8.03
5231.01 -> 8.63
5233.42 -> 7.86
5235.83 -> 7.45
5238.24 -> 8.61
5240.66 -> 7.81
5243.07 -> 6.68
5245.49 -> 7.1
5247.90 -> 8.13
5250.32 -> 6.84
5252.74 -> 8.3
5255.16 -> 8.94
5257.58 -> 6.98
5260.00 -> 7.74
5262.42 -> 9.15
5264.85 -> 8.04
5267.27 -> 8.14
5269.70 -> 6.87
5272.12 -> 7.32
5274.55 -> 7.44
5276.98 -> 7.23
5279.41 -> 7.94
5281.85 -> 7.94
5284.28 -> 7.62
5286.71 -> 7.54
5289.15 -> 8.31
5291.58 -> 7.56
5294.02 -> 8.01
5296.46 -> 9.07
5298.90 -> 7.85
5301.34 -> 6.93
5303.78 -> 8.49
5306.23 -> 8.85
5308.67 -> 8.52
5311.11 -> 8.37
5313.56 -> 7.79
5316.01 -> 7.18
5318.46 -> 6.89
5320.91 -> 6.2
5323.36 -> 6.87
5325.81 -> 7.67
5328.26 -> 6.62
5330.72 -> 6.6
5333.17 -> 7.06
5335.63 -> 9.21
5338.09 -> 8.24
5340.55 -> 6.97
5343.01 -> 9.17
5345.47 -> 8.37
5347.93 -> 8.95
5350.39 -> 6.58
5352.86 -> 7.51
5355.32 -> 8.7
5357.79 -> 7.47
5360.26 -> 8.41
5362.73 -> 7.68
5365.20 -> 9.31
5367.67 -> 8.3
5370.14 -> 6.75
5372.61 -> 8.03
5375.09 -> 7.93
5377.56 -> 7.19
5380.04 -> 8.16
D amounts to 7.3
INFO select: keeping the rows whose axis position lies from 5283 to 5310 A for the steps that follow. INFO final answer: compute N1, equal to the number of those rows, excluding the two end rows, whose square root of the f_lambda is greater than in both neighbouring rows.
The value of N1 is 3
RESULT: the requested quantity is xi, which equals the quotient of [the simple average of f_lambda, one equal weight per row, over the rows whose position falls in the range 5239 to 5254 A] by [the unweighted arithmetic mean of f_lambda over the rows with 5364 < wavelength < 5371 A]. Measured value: 0.92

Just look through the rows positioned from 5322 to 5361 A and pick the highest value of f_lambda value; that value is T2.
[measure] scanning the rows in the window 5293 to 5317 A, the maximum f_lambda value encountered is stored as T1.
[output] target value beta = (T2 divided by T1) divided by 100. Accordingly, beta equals 0.0102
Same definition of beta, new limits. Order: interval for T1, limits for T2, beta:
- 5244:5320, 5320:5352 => 0.0101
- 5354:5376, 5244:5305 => 0.0098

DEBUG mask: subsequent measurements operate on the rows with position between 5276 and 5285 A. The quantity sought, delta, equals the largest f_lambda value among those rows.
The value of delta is 7.94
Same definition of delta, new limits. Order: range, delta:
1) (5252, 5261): 8.94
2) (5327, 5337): 9.21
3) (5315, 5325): 7.18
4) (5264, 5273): 8.14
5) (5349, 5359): 8.7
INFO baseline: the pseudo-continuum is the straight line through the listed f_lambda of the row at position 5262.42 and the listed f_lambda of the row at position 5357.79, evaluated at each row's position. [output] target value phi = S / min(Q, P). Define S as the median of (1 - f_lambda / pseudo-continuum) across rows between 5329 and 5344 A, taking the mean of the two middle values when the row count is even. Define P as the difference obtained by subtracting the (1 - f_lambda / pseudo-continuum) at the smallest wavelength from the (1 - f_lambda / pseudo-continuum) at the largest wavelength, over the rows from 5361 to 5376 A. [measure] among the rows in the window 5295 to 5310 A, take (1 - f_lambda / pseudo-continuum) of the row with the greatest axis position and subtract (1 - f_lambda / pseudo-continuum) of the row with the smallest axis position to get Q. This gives -0.4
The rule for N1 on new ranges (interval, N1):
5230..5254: 2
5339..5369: 5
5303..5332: 2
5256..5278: 3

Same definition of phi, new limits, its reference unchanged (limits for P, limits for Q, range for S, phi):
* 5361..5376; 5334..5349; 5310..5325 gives -2.1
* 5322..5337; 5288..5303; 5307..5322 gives -0.3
